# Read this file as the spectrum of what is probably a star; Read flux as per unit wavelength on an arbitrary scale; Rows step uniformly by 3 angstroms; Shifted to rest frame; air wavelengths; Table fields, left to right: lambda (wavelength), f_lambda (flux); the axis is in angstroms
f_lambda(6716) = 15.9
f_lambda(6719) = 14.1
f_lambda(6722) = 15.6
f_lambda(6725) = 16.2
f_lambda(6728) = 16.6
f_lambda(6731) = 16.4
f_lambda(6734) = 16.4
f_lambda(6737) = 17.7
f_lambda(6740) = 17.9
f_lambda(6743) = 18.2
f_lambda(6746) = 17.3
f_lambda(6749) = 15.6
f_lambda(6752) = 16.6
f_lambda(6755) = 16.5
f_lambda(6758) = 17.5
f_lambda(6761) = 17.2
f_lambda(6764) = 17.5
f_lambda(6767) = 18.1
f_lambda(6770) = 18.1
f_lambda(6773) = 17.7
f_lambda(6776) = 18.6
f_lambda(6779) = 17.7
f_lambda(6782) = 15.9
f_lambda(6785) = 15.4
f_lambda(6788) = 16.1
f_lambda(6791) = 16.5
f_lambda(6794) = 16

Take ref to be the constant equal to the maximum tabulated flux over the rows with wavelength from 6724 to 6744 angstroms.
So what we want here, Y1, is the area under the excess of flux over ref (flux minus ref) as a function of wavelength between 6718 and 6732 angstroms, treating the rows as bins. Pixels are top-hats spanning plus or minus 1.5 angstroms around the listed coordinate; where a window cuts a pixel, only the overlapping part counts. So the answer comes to -33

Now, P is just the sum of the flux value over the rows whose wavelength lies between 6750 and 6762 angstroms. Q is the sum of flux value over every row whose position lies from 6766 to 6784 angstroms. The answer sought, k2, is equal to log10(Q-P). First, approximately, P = 68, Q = 106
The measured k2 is 1.6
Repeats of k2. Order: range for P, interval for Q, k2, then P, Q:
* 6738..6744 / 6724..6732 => 1.1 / 36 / 49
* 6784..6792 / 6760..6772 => 1.4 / 48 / 71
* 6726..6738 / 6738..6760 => 1.7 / 67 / 120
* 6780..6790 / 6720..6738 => 1.7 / 47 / 99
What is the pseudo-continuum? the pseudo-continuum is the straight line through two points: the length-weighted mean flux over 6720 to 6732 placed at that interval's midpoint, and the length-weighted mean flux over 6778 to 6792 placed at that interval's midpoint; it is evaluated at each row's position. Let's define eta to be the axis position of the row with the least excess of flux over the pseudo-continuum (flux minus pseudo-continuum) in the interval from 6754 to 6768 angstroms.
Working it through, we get 6755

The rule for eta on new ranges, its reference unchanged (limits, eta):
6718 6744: 6719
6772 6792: 6785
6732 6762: 6749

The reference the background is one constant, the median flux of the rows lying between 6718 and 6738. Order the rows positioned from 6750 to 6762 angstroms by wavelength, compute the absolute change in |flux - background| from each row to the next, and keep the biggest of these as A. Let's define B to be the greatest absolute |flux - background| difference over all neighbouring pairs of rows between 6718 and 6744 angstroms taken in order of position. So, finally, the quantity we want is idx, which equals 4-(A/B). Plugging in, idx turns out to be 3.3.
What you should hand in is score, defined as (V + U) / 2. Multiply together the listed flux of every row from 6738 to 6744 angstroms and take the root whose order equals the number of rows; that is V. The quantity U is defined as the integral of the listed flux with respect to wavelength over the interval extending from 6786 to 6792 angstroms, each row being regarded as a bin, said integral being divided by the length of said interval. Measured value 17.1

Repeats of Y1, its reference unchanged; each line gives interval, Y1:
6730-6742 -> -12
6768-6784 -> -10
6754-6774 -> -13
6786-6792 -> -12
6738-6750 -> -10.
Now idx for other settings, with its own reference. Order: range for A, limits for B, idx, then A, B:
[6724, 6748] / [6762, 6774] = 1.8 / 1.30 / 0.6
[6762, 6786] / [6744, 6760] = 3.1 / 0.90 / 1.0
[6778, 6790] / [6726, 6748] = 3.4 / 0.80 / 1.3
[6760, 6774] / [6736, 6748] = 3.3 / 0.60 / 0.9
